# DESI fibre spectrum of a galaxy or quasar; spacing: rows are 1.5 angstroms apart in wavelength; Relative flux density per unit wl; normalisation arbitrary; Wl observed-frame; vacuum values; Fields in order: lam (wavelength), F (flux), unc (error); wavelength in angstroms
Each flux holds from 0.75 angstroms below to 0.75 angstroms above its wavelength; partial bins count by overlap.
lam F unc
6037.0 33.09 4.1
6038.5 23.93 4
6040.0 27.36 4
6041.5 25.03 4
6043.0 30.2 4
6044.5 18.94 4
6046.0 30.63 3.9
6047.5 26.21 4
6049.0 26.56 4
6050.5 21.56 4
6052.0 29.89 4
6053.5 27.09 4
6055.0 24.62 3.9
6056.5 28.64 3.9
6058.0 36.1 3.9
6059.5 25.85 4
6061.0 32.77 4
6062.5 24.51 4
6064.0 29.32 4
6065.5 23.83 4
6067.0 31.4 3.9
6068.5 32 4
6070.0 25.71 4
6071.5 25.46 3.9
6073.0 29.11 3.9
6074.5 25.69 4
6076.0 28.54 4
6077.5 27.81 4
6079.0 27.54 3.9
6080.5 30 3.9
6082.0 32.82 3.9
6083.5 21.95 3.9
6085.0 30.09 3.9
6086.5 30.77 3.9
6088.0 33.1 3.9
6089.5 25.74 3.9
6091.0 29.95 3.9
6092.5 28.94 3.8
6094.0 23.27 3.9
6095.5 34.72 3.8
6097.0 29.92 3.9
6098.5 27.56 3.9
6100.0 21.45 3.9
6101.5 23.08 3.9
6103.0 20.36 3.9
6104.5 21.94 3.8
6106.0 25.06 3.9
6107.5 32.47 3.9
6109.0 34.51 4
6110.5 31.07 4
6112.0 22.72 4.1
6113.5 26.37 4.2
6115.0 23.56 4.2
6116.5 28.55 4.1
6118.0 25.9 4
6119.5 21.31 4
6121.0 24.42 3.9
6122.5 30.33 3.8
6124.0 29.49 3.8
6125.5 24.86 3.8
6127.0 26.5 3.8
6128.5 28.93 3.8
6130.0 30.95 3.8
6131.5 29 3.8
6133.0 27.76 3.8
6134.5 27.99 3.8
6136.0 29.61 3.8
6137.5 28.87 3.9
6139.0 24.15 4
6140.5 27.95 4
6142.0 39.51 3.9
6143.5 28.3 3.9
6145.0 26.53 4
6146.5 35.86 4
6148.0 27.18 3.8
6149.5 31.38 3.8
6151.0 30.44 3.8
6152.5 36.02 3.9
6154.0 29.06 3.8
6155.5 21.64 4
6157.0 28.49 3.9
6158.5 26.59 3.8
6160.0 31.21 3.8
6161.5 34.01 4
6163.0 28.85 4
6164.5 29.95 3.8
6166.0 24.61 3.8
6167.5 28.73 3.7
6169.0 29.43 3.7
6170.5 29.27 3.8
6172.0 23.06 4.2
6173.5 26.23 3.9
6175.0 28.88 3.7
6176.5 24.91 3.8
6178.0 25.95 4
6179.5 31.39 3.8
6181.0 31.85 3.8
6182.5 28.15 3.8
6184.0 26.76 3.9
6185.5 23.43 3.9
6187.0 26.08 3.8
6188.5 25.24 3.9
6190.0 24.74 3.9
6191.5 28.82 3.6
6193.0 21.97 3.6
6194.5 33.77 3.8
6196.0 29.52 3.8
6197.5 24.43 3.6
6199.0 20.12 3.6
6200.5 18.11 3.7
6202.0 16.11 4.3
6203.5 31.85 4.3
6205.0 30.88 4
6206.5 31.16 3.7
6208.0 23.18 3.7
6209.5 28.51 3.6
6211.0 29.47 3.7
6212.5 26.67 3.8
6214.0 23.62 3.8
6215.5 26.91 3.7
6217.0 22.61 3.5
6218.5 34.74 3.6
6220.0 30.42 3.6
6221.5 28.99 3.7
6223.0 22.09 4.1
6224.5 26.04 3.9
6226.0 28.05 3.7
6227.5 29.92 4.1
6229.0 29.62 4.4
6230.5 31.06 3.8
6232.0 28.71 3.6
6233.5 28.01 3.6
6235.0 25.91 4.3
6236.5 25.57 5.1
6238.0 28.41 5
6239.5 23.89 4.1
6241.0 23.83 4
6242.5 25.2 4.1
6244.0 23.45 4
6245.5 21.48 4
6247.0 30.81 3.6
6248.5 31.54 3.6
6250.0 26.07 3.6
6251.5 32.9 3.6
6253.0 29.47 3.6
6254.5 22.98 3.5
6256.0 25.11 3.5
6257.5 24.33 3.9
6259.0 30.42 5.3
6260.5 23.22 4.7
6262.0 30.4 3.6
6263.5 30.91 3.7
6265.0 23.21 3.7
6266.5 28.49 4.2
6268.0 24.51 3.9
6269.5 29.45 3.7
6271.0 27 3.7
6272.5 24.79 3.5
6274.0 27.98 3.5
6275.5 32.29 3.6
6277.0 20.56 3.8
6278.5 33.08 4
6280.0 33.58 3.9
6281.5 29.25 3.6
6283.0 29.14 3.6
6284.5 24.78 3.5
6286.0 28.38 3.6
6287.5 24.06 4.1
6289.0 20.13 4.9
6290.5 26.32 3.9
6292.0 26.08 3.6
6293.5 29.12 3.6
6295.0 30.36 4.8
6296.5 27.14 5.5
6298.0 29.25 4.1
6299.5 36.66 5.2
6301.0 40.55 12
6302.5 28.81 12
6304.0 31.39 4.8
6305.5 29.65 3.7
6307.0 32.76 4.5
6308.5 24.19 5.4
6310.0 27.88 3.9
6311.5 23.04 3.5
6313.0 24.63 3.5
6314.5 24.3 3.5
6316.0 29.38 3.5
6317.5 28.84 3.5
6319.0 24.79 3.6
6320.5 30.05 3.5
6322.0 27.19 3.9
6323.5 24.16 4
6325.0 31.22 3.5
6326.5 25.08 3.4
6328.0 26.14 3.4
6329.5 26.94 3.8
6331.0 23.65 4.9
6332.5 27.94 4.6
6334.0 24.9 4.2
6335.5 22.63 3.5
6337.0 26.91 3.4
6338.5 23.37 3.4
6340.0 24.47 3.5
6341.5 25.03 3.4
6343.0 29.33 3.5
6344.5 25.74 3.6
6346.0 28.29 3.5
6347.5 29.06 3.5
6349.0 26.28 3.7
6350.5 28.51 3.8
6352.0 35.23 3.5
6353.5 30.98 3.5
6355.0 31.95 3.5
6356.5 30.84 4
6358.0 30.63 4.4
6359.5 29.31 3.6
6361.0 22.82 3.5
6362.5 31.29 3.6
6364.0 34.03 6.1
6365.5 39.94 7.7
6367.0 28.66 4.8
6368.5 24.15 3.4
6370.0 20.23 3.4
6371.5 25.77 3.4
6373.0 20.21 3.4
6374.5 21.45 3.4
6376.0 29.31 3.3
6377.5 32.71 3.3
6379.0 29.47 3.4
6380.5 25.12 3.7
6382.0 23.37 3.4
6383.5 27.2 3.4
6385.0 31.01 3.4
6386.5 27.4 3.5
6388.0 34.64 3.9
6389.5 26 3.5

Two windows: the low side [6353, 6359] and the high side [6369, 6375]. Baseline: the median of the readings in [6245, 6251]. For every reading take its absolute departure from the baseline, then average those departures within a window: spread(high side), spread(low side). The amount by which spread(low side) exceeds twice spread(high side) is -10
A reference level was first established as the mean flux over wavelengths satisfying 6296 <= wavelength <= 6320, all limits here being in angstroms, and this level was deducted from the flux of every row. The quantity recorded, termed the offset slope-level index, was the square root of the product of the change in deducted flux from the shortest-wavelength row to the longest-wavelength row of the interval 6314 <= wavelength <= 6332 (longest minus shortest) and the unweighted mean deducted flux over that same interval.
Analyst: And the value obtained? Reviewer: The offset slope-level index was 1.2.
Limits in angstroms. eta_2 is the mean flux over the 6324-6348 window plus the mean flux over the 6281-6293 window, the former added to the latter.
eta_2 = 52.3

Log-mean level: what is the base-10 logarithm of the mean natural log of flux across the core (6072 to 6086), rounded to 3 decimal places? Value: 0.523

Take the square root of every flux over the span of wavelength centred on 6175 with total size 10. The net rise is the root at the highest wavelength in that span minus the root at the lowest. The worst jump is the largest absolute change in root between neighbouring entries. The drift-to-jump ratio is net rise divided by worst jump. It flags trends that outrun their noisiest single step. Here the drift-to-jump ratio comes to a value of 0.32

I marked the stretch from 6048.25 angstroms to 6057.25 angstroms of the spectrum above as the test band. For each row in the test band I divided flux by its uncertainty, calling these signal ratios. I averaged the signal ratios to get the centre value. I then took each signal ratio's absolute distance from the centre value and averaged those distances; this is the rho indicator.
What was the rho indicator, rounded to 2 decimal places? 0.54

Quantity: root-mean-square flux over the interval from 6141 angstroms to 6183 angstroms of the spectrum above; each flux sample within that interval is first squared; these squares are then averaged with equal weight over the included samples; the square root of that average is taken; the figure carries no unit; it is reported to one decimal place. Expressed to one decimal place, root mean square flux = 29.5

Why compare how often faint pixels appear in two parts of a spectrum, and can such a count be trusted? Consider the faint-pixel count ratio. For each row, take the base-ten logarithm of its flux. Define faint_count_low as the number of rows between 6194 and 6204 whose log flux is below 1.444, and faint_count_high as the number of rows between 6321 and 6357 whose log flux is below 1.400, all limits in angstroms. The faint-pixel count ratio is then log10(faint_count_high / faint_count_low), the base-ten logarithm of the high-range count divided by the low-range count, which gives 0.30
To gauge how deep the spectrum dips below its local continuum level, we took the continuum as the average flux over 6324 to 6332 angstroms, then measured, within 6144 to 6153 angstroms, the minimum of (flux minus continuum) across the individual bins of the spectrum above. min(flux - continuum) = 0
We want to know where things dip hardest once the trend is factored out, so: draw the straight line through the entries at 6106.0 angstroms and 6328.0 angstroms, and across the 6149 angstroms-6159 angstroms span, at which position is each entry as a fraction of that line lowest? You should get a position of 6155.5 angstroms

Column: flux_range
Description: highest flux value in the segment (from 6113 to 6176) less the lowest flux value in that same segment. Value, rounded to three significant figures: 18.2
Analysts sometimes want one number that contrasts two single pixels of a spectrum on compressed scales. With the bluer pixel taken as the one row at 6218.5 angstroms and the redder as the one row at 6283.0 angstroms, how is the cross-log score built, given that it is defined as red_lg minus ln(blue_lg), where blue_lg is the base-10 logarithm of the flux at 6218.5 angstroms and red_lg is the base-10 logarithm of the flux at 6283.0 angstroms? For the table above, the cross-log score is 1.03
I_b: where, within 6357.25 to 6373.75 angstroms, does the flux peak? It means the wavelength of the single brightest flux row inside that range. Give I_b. 6365.5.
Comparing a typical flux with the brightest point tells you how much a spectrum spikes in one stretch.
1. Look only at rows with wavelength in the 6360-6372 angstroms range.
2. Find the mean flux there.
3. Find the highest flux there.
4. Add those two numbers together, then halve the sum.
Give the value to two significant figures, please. 34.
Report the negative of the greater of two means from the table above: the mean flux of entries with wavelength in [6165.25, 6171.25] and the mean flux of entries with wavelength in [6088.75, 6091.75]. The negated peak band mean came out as -28.0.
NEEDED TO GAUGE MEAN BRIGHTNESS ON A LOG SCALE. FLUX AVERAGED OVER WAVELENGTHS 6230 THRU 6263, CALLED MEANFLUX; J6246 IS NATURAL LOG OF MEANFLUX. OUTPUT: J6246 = 3.29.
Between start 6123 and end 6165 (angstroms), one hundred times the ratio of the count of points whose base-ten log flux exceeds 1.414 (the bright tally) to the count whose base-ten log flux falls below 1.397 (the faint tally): 833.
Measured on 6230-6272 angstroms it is 167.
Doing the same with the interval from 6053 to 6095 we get 360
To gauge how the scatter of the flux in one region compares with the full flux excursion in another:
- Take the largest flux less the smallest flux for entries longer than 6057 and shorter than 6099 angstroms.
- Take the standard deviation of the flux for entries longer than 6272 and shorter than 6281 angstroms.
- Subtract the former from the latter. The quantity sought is -9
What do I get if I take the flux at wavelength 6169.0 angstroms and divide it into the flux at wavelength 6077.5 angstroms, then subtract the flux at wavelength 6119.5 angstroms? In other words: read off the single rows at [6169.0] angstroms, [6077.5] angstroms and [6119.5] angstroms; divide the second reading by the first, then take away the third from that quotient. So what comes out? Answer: -20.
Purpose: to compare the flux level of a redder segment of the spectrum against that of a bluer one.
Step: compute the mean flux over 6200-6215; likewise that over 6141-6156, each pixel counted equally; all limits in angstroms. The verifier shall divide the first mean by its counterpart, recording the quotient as 0.85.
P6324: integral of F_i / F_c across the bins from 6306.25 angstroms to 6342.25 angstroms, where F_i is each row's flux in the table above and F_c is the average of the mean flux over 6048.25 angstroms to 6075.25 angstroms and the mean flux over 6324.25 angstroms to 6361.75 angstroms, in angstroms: 34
